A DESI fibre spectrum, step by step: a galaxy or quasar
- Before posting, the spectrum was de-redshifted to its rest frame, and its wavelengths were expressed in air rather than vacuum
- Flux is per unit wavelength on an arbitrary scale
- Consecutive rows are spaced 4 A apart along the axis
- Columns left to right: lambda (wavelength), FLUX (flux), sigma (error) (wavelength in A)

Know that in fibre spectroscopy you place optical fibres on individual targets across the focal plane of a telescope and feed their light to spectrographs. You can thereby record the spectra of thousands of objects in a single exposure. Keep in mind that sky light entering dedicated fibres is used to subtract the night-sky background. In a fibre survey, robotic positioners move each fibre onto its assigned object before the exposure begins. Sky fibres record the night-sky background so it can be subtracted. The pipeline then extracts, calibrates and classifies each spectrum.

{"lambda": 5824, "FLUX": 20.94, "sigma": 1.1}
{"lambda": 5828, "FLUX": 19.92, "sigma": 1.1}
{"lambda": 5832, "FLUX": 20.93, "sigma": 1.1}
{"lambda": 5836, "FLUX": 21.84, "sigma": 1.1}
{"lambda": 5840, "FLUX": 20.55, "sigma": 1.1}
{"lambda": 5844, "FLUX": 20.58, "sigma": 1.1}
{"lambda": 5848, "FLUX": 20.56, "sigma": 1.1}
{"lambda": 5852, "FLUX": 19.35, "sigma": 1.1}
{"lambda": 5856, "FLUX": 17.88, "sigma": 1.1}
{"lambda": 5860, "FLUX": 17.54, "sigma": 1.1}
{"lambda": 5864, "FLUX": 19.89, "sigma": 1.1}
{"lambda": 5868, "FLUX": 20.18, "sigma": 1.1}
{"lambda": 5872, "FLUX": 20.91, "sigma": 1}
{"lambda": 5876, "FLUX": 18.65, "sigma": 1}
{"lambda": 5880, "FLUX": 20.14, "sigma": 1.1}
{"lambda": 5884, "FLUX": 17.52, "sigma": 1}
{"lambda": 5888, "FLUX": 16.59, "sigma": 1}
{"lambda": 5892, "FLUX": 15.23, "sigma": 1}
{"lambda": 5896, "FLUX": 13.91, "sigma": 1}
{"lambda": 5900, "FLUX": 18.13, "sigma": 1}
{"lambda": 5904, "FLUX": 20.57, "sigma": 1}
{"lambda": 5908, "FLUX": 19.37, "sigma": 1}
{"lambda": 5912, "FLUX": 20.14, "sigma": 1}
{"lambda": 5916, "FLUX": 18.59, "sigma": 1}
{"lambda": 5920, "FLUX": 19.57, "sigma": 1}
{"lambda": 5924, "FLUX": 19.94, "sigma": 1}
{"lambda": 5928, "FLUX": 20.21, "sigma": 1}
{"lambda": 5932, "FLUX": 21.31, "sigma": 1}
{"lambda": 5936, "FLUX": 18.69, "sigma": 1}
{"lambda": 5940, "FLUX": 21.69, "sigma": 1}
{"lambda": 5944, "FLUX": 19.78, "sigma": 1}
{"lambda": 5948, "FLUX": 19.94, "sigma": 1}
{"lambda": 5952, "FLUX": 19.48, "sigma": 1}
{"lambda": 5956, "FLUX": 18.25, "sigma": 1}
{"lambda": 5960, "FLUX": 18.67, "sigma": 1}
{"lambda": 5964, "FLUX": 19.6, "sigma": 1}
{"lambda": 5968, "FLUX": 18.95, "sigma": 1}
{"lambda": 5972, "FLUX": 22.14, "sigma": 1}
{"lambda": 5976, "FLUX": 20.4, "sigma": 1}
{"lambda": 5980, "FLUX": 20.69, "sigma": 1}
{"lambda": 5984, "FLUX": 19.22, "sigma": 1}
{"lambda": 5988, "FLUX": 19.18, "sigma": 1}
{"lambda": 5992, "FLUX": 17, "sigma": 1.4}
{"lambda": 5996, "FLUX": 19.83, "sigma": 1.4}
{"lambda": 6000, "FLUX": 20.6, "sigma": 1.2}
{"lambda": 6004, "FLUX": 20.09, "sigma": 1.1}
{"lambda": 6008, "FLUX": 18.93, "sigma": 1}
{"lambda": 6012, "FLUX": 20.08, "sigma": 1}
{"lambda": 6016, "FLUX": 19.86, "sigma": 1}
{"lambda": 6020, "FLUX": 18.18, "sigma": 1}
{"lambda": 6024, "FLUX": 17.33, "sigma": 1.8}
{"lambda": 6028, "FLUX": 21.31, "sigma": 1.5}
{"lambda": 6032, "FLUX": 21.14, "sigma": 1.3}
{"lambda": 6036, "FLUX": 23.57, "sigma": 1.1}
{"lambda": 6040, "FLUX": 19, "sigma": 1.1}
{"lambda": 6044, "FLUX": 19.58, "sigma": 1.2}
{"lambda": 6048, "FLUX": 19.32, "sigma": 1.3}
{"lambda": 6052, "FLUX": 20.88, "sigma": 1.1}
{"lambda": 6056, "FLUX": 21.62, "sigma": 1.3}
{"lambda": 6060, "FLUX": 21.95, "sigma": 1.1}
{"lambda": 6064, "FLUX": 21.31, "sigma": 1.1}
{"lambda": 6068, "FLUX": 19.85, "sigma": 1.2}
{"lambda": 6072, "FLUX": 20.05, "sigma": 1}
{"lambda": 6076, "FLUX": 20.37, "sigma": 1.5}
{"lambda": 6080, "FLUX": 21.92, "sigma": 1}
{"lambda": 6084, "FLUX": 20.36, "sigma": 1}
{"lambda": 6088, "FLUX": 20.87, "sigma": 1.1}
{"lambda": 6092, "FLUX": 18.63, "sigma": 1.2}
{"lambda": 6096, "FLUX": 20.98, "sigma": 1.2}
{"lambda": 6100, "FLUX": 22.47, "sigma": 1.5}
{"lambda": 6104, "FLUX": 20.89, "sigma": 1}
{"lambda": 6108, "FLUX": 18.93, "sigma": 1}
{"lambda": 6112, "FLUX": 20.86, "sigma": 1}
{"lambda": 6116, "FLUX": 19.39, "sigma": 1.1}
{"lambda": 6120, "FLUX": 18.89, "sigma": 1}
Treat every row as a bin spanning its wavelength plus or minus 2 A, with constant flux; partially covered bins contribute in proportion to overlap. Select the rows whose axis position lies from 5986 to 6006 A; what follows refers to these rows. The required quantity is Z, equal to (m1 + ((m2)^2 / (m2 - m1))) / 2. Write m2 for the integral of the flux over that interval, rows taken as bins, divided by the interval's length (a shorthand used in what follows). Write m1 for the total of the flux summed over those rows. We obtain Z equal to 46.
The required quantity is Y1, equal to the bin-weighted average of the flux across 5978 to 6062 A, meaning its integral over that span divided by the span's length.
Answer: 20.0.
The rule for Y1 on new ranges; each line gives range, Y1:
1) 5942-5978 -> 19.7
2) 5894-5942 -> 19.3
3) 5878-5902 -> 16.9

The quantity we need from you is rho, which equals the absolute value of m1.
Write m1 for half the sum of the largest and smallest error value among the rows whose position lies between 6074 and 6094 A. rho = 1.25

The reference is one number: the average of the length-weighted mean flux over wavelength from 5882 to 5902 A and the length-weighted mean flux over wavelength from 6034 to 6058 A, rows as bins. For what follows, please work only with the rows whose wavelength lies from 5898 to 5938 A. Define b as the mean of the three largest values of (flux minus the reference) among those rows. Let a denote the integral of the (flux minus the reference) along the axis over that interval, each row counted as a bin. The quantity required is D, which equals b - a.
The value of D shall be -45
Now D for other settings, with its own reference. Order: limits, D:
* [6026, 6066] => -96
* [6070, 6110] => -80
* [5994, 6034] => -48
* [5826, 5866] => -55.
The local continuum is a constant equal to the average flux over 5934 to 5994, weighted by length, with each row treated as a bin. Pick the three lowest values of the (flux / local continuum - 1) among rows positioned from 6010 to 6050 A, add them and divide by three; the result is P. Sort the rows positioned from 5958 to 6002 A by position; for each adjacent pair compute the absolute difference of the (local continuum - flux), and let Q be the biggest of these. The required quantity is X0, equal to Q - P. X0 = 3.3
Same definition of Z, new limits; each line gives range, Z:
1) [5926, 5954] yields 69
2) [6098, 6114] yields 38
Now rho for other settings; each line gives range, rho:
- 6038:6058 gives 1.20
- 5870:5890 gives 1.05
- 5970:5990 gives 1.00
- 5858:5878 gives 1.05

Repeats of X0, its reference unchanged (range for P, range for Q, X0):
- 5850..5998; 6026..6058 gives 4.8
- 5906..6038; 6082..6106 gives 2.5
